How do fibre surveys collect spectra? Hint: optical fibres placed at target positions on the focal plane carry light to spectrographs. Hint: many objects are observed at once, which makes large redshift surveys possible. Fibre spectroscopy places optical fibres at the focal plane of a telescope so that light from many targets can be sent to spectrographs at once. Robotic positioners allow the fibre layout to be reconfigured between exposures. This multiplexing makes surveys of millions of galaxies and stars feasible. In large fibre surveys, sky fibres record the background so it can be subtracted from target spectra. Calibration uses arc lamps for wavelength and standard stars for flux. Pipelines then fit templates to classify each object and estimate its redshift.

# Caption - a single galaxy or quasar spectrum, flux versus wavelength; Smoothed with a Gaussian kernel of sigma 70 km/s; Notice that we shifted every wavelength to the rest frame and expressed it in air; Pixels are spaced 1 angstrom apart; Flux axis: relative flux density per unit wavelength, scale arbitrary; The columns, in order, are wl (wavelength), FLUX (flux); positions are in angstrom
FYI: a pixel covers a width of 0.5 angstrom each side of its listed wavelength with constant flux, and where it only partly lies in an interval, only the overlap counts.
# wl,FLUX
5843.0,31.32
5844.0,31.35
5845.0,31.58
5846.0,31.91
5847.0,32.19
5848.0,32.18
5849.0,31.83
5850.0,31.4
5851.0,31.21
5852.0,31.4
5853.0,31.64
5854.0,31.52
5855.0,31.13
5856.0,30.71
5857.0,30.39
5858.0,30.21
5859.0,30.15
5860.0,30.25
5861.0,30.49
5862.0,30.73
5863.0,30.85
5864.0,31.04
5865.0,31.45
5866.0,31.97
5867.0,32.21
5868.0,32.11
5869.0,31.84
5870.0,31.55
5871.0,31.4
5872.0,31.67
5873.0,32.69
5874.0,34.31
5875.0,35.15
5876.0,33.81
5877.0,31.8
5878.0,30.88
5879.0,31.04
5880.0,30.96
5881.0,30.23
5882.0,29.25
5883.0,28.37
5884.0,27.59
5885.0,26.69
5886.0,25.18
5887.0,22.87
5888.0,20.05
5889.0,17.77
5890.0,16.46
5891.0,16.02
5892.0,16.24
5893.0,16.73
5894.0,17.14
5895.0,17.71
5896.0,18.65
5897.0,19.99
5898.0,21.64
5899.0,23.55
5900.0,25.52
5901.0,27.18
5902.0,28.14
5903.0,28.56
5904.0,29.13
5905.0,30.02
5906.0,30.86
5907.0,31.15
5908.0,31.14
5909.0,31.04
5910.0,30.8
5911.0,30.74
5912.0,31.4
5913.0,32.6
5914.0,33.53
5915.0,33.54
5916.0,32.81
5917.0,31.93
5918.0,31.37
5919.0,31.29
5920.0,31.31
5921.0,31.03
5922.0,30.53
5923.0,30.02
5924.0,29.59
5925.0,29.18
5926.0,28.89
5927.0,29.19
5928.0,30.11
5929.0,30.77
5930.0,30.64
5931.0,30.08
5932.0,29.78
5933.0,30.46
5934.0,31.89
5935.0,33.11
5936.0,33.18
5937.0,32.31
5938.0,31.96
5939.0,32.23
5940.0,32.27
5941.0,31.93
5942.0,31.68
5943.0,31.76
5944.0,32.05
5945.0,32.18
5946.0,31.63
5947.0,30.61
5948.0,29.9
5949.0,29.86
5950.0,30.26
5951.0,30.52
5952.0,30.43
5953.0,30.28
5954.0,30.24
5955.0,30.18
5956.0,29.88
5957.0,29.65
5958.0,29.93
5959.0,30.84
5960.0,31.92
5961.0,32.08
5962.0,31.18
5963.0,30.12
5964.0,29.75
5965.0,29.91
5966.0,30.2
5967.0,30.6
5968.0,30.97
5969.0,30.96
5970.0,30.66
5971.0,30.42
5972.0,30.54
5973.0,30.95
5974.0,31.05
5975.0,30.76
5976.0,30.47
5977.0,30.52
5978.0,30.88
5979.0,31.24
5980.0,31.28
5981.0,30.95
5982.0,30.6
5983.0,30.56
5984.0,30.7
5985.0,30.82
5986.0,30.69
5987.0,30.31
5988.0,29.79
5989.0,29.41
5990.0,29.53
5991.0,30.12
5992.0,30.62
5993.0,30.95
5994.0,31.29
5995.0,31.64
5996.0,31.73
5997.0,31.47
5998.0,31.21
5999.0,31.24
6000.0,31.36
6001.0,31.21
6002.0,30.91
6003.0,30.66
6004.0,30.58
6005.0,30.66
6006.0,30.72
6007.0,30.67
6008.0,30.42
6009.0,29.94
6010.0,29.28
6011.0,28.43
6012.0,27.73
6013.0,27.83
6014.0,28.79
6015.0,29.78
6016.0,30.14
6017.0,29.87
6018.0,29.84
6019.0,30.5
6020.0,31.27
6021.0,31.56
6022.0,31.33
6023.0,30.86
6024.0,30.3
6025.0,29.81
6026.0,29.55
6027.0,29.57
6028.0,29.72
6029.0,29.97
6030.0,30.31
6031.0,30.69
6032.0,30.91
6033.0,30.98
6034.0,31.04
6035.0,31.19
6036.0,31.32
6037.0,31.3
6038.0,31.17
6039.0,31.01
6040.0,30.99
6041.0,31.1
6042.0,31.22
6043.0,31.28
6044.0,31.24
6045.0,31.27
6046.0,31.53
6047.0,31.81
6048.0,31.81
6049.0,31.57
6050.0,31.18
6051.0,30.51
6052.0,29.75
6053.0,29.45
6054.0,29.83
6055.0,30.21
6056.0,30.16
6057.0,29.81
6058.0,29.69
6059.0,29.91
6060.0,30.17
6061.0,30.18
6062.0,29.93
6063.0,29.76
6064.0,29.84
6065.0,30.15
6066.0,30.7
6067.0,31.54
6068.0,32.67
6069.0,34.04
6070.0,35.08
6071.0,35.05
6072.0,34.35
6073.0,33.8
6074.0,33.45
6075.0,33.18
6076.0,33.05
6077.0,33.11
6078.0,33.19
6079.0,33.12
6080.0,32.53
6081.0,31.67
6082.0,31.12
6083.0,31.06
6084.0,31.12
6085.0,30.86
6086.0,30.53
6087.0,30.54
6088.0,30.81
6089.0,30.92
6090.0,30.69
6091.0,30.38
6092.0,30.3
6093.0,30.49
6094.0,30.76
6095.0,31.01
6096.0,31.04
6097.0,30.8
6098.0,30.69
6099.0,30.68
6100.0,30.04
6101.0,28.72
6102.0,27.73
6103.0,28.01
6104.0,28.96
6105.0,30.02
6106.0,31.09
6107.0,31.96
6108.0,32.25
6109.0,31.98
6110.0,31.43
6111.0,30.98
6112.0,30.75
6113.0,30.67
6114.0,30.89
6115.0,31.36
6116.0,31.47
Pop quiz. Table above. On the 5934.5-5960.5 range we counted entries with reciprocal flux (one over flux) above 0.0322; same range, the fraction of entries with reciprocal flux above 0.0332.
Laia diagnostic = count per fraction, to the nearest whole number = 68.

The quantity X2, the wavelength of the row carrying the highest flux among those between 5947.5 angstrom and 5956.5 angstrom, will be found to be 5951.0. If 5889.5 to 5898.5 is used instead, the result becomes 5898.0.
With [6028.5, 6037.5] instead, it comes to 6036.0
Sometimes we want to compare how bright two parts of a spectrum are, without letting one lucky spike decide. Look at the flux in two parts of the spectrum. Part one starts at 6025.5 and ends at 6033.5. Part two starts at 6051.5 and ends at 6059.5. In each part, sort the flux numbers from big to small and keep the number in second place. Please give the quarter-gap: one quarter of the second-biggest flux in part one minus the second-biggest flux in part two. 0.19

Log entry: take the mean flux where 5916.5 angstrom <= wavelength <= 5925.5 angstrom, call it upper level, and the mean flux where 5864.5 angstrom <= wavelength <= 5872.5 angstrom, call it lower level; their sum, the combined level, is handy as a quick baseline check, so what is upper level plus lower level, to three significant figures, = 62.5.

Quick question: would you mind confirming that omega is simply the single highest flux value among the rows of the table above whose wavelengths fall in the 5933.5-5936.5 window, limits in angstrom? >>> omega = 33.18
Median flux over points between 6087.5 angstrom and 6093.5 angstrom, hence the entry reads 30.6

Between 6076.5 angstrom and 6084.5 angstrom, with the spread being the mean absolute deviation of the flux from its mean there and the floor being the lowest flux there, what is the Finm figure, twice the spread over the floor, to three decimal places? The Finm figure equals 0.056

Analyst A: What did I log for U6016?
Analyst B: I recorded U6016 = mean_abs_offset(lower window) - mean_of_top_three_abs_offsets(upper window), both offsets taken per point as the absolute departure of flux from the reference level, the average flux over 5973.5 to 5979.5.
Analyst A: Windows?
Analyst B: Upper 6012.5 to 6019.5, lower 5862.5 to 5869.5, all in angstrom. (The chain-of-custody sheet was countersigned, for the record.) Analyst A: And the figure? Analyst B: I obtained -1.2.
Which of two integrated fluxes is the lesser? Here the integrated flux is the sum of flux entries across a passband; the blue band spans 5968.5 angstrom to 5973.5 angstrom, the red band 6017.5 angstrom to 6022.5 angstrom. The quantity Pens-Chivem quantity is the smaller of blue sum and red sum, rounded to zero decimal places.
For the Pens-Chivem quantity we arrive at 154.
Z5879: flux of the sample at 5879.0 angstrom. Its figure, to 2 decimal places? 31.04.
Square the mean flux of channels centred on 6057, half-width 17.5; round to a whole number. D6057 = 979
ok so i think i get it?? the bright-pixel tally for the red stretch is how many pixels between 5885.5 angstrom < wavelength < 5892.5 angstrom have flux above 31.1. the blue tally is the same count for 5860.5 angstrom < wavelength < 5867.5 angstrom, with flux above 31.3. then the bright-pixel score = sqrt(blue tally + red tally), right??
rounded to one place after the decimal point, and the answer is 1.7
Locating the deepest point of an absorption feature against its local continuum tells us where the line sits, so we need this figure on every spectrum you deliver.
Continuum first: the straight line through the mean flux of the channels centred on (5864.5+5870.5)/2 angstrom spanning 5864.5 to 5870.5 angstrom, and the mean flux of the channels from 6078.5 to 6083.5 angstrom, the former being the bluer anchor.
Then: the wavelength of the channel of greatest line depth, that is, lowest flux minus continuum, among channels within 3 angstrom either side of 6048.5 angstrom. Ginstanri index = 6051.0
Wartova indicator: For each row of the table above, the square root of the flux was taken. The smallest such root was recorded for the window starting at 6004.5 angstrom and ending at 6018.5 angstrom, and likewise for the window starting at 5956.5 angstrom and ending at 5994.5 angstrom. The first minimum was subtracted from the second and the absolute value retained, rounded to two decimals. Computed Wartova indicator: 0.16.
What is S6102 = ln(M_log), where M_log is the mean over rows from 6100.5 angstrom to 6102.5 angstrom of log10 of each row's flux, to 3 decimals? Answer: 0.372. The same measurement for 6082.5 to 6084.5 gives 0.401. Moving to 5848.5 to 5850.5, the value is 0.405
